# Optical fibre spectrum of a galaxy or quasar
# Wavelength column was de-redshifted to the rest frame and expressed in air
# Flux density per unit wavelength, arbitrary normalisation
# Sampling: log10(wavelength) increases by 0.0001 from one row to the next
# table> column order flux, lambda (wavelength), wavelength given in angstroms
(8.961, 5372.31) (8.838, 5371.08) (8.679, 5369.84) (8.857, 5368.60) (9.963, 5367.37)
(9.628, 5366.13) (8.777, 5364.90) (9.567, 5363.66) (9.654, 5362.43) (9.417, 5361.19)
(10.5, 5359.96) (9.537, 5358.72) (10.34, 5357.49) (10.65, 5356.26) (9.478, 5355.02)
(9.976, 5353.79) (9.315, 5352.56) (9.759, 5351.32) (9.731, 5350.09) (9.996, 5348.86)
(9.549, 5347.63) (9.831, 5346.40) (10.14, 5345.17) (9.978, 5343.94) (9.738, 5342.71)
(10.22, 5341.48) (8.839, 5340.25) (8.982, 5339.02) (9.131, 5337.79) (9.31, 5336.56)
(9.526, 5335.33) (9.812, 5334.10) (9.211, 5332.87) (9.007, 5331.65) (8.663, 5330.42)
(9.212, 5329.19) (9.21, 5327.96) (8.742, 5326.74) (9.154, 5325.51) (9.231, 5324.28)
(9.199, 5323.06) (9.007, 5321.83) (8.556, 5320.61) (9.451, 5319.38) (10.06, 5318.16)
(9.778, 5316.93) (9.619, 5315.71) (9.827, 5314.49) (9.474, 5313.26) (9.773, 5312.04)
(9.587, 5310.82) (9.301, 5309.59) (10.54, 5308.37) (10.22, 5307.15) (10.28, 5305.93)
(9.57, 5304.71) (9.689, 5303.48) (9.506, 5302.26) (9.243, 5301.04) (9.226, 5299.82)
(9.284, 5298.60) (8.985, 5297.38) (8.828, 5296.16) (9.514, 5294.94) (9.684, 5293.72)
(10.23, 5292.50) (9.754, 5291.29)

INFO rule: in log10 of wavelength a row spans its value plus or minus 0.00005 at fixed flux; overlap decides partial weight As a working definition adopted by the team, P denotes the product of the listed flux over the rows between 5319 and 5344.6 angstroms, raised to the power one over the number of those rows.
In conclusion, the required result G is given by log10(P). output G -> 0.9656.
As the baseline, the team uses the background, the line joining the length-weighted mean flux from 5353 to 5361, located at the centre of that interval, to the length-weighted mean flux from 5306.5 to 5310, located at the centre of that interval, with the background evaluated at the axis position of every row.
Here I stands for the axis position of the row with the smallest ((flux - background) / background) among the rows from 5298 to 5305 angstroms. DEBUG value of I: 5299.82 angstroms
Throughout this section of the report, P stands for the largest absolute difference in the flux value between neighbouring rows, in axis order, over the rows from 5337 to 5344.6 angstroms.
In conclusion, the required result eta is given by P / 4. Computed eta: 0.345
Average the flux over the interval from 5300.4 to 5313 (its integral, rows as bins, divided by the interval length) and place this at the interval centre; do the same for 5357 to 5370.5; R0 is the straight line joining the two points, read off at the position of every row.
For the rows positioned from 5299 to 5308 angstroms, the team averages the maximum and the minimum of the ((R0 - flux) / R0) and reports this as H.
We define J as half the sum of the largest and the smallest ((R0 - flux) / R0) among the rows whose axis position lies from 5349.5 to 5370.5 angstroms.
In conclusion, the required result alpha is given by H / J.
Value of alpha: -0.2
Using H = 0.002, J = -0.014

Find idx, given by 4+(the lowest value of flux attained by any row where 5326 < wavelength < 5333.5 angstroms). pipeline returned 12.66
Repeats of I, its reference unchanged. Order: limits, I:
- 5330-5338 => 5330.42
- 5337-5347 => 5340.25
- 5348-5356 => 5352.56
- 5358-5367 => 5364.90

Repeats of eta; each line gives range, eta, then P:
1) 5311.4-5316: 0.088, 0.4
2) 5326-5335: 0.150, 0.6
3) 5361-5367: 0.213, 0.9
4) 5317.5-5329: 0.224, 0.9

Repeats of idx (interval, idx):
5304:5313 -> 13.30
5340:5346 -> 12.84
